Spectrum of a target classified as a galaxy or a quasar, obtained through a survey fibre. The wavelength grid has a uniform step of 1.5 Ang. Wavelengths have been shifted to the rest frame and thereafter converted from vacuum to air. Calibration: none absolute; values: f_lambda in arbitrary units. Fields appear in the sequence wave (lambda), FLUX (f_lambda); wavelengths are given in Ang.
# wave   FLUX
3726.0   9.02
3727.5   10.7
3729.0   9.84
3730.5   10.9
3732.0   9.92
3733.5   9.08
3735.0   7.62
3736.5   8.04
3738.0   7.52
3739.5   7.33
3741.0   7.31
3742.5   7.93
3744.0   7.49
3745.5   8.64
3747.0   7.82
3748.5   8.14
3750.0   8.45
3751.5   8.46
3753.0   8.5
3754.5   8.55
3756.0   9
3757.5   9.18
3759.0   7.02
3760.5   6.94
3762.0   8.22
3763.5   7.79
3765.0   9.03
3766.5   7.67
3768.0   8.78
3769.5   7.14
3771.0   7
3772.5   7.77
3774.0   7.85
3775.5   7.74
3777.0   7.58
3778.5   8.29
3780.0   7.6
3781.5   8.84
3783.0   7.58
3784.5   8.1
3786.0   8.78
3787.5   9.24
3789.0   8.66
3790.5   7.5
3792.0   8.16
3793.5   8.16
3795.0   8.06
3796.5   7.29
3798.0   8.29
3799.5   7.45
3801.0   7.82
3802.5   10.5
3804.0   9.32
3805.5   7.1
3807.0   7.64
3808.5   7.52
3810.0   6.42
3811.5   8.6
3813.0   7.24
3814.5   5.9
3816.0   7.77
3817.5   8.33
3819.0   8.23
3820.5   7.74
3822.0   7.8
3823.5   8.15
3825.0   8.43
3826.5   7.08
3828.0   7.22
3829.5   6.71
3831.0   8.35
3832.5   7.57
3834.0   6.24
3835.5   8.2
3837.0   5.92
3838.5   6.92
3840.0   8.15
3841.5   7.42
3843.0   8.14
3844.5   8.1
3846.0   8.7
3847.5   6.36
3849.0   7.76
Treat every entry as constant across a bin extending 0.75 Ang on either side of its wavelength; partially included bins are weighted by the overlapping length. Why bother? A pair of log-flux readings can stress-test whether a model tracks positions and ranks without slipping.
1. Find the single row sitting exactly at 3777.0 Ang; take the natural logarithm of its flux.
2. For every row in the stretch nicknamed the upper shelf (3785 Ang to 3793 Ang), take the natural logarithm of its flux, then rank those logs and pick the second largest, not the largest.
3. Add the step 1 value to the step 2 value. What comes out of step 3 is 4.20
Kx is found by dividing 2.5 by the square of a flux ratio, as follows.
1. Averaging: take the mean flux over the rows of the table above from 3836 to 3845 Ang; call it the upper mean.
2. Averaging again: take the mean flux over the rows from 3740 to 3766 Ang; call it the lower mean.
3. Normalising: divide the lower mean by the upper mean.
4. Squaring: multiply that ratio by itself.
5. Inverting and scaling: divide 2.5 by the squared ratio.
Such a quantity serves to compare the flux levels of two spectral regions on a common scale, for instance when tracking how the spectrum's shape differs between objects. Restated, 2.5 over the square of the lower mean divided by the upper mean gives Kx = 2.09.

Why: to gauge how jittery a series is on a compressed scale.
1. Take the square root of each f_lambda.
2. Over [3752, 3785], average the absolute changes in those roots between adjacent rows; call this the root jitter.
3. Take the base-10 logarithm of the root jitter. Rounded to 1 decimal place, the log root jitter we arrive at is -0.9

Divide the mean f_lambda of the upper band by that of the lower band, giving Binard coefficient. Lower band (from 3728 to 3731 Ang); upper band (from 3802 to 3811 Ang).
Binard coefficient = 0.78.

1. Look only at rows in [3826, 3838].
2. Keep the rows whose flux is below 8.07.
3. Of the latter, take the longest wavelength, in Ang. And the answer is 3837.0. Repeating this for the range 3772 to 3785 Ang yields 3783.0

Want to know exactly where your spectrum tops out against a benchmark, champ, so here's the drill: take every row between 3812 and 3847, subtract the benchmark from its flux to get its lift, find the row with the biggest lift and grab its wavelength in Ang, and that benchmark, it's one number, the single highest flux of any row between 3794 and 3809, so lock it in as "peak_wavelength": 3846.0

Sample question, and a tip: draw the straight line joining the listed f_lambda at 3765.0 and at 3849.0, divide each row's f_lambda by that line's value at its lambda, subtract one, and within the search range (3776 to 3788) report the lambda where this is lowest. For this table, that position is 3777.0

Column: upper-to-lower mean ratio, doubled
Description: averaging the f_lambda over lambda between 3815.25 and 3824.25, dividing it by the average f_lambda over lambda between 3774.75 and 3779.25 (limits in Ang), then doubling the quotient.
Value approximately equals 2.03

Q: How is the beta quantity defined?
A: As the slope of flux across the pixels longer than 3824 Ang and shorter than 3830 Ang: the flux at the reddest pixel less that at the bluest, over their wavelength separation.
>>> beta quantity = -0.38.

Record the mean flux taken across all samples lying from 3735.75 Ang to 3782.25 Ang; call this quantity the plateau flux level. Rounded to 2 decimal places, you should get 7.99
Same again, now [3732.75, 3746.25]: 7.88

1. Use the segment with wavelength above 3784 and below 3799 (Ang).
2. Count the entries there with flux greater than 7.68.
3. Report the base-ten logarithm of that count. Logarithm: 0.90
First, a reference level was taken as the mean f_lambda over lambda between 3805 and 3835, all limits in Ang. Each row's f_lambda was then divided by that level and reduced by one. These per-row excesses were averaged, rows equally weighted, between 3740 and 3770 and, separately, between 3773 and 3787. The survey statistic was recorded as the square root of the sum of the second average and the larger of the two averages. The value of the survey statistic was 0.39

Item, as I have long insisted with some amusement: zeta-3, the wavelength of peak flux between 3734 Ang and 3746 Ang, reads 3745.5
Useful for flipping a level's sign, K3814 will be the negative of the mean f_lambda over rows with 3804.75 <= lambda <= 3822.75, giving -7.5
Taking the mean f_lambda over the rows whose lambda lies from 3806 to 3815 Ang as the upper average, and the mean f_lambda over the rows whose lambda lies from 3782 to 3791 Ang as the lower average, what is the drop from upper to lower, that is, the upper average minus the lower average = -1.1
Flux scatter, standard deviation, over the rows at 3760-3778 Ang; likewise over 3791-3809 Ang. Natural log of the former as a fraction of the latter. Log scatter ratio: -0.4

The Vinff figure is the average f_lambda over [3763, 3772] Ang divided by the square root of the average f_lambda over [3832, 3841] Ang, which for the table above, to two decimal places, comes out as 2.95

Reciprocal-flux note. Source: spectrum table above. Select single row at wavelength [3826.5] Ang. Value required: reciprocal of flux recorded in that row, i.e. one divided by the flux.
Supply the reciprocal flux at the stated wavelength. 0.141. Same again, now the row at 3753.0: 0.118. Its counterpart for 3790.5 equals 0.133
